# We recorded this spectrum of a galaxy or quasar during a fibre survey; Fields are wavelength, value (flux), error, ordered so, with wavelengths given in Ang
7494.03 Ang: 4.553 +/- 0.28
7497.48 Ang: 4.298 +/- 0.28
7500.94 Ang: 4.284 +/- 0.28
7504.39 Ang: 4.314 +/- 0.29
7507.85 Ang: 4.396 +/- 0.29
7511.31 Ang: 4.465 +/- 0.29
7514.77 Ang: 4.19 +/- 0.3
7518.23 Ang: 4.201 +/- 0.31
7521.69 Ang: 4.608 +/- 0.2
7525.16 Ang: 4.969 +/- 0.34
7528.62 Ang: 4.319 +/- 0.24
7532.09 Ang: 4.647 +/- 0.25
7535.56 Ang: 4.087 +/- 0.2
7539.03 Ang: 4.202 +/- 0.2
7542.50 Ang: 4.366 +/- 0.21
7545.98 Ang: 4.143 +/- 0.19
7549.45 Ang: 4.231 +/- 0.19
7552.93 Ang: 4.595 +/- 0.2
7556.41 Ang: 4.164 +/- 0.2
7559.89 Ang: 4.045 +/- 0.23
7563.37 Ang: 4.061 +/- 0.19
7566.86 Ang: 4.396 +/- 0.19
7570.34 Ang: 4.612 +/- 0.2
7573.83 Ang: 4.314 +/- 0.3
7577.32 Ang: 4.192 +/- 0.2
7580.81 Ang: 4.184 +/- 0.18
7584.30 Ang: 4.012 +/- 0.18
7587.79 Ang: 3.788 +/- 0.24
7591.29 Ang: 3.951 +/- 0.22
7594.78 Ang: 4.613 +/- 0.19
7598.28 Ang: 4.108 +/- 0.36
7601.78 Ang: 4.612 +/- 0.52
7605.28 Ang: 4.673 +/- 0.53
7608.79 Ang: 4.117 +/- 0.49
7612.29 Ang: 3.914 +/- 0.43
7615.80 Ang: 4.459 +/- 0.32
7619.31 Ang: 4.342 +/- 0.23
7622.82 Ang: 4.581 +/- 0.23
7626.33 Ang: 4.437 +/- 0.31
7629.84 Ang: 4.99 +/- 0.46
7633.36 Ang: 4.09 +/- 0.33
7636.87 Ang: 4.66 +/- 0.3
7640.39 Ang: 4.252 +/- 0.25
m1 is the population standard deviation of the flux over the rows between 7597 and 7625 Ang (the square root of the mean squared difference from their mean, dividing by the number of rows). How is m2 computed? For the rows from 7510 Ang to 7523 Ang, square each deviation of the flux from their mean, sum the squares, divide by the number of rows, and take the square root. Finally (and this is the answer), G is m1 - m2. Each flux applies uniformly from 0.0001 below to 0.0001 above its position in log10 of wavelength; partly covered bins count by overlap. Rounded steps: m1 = 0.26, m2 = 0.178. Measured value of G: 0.08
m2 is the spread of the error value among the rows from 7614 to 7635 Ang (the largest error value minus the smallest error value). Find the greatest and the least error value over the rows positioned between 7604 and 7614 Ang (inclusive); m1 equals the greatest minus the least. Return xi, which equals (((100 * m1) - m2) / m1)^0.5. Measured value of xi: 9.88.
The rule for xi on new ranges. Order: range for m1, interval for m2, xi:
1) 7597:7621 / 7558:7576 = 9.98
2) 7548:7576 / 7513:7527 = 9.94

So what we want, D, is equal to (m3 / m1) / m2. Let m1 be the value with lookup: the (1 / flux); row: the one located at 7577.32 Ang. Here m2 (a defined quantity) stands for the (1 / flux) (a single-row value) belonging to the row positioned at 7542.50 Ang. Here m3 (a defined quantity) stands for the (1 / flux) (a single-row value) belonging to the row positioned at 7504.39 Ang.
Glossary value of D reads 4.24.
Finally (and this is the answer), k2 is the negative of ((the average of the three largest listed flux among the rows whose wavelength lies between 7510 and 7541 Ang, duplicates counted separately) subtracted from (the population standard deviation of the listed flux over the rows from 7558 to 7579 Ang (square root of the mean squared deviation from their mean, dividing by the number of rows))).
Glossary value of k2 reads 4.5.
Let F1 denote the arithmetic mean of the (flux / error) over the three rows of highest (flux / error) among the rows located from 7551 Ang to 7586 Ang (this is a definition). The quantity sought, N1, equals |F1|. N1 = 23.1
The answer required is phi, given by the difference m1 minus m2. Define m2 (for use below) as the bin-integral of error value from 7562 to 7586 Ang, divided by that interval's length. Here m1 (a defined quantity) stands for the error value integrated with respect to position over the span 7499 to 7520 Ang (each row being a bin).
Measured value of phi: 5.9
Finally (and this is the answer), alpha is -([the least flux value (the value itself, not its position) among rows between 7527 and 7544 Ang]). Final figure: -4.09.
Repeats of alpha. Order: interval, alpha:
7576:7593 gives -3.79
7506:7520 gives -4.19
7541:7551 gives -4.14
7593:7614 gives -3.91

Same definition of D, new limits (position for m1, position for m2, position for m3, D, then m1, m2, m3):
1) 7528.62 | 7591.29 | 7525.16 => 3.43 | 0.232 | 0.253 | 0.201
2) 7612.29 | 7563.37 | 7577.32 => 3.79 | 0.255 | 0.246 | 0.239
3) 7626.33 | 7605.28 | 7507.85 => 4.72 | 0.225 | 0.214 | 0.227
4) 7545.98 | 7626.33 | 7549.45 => 4.34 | 0.241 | 0.225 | 0.236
